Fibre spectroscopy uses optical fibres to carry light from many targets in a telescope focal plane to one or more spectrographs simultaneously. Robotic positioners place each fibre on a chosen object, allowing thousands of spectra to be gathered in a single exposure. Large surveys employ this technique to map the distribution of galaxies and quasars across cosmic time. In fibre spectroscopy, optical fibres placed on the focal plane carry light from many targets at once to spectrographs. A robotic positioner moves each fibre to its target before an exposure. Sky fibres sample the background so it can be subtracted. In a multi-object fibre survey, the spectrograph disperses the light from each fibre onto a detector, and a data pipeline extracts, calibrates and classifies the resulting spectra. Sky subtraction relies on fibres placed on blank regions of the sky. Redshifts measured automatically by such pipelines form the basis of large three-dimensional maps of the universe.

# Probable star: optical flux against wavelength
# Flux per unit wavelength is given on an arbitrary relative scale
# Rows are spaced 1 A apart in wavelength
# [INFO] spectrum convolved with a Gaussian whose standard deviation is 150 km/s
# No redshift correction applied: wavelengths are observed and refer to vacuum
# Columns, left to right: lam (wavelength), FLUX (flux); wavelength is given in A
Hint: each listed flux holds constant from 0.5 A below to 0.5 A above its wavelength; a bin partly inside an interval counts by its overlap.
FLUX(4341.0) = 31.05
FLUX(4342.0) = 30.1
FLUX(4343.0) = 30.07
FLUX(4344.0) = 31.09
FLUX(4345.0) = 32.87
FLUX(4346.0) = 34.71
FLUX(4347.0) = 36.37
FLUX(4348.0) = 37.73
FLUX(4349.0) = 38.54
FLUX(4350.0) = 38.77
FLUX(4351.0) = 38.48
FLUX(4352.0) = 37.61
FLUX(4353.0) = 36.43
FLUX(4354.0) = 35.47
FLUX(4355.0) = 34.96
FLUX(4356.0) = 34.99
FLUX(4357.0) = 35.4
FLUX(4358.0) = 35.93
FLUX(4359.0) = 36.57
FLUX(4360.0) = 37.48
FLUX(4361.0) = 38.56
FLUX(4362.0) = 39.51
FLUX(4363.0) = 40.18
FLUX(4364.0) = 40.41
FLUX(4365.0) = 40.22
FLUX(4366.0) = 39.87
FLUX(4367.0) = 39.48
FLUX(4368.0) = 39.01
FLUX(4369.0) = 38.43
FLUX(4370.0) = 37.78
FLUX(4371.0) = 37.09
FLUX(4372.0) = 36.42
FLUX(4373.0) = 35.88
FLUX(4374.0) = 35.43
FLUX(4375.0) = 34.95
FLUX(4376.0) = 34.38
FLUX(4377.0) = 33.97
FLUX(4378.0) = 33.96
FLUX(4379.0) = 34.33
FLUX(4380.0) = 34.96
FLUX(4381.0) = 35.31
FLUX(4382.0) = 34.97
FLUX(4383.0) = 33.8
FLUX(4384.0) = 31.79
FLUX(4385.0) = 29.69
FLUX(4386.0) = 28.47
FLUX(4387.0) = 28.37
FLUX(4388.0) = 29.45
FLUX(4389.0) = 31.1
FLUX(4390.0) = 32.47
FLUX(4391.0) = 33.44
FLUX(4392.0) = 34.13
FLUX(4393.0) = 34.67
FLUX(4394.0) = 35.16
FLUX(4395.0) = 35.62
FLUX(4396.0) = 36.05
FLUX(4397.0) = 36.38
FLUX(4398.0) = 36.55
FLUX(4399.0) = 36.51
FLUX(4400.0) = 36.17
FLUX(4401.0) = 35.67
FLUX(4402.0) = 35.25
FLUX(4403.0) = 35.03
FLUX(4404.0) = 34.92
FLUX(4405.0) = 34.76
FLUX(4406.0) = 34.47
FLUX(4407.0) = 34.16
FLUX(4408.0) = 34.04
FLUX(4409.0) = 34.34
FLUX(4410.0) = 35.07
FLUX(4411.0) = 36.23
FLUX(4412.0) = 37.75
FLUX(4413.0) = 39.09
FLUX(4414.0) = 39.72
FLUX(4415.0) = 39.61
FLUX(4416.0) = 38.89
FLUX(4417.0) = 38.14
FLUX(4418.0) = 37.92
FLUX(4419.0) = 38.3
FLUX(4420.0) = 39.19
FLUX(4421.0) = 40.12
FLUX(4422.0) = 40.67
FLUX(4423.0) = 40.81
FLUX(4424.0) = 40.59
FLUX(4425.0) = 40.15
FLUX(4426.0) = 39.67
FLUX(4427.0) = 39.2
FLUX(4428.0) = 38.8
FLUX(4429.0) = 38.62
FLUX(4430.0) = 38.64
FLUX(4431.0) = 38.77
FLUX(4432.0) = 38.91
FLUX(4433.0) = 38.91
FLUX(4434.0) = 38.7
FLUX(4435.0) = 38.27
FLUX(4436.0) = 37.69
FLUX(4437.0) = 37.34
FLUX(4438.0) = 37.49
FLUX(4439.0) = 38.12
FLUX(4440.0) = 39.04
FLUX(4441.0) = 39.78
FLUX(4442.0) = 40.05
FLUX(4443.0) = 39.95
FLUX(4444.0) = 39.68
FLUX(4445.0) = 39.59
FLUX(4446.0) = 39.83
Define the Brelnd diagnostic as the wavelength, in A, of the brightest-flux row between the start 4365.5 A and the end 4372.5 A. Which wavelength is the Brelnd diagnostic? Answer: 4366.0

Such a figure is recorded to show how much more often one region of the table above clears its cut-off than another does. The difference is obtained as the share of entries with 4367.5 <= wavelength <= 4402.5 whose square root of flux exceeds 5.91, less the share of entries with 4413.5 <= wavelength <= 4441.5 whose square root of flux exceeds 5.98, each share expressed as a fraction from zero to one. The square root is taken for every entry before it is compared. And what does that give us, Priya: -0.4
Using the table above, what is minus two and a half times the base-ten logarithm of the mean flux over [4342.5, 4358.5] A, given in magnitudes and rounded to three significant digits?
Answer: -3.88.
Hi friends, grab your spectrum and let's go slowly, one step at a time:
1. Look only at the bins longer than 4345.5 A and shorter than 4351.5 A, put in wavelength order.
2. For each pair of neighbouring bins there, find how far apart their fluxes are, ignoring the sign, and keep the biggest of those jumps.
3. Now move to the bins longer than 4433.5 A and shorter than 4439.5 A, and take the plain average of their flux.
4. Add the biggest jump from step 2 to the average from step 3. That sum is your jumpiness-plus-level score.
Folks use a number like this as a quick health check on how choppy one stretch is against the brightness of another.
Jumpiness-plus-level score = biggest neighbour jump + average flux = 40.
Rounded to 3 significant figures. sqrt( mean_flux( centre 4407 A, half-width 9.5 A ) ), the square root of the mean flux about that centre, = 6.02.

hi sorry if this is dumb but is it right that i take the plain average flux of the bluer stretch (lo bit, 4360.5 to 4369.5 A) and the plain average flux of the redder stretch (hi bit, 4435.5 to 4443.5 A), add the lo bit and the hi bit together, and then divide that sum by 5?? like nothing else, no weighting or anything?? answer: 15.6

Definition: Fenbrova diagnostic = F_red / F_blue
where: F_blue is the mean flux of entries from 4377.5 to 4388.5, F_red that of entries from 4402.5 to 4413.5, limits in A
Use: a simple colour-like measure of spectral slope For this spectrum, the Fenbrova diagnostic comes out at 1.10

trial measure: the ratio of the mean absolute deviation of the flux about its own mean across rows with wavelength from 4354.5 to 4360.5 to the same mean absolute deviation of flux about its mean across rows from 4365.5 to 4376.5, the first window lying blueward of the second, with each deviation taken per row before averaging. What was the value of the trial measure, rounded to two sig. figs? 0.48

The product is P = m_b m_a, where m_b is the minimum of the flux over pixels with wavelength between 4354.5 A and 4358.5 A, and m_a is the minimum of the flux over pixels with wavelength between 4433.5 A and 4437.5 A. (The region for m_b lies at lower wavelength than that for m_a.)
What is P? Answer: 1305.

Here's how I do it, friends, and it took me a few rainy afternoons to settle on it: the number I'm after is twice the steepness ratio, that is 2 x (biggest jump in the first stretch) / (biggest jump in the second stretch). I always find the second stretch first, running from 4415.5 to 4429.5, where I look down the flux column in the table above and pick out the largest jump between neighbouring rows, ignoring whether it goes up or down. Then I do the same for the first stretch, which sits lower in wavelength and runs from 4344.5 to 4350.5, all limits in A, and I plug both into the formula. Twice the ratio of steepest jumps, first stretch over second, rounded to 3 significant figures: 3.96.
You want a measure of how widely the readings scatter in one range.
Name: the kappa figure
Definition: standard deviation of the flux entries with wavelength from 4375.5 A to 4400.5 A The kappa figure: 2.5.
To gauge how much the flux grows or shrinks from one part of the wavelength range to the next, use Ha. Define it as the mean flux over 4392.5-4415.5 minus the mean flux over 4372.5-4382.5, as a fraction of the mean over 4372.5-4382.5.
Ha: 0.03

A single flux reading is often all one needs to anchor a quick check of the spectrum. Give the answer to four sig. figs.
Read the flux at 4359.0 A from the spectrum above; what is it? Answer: 36.57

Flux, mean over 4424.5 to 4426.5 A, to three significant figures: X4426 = 39.9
